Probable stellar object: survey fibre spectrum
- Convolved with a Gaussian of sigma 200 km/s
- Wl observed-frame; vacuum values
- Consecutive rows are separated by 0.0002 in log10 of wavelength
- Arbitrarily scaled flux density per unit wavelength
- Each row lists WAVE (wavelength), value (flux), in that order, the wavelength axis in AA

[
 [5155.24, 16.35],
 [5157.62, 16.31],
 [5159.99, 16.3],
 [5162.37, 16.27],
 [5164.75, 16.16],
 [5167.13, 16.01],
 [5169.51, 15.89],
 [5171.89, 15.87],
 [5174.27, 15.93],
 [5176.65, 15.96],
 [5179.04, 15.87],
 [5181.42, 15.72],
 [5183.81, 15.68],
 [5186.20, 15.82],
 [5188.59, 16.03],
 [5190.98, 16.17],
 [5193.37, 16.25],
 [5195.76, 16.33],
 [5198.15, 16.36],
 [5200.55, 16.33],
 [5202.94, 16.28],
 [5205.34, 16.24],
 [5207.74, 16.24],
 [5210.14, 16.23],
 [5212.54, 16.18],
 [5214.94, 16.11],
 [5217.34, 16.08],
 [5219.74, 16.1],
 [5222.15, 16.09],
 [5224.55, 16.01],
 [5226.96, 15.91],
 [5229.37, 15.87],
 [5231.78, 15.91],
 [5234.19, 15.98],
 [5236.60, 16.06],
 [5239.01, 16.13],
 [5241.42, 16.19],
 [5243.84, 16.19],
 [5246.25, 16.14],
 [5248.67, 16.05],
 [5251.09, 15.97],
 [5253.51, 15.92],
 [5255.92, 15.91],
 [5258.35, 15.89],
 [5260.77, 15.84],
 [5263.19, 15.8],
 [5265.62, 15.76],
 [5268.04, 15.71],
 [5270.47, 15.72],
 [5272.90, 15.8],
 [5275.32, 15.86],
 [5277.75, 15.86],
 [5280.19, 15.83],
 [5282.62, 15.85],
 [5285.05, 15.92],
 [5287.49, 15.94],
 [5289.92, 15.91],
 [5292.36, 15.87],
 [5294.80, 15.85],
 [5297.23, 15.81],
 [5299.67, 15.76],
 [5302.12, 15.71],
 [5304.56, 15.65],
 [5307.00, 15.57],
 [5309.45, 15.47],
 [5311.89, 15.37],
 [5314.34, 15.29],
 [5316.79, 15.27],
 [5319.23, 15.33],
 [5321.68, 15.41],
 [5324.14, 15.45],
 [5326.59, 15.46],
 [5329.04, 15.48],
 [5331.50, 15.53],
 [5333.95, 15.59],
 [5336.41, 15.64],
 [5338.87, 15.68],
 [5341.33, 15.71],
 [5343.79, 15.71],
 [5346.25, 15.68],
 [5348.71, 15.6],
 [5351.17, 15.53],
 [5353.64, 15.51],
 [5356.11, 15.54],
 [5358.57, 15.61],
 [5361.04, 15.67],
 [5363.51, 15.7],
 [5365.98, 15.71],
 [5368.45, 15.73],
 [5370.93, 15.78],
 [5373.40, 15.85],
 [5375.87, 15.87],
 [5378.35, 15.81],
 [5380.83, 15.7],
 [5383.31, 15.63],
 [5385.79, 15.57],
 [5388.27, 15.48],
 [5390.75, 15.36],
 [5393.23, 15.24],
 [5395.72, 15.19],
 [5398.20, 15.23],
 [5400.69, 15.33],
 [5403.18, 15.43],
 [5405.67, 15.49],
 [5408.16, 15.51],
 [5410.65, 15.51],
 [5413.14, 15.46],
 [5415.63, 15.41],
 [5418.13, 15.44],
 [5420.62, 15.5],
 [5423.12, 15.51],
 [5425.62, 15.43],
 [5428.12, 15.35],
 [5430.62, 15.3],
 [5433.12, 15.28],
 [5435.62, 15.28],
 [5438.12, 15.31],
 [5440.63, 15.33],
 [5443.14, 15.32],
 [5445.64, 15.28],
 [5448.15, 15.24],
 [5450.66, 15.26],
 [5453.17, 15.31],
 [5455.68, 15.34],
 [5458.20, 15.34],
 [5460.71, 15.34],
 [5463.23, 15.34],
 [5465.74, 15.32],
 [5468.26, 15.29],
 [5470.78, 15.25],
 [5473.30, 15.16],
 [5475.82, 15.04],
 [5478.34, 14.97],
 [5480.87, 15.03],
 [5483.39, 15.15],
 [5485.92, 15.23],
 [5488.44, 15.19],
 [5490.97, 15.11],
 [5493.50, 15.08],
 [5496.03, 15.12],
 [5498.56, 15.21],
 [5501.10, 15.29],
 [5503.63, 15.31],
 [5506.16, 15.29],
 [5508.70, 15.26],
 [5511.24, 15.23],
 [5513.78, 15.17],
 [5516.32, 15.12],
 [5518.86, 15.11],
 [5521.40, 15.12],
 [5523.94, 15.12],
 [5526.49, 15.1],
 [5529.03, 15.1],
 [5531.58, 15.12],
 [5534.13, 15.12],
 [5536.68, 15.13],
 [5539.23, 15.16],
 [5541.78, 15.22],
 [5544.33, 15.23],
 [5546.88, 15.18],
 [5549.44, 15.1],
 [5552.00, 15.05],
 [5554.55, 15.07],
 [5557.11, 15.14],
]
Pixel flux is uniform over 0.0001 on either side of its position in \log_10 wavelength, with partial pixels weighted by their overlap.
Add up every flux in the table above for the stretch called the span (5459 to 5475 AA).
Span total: 91.7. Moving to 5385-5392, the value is 46.4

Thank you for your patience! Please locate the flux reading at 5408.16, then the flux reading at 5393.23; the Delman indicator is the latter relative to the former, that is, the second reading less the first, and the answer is -0.3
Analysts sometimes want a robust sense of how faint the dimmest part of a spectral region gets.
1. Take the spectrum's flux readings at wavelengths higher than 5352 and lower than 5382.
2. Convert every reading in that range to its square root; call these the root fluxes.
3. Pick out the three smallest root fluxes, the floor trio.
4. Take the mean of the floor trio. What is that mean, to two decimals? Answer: 3.94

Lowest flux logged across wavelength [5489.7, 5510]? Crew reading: 15.08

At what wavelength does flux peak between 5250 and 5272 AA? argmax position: 5251.09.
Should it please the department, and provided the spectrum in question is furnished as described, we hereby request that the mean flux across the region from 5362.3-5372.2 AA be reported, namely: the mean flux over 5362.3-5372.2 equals 15.7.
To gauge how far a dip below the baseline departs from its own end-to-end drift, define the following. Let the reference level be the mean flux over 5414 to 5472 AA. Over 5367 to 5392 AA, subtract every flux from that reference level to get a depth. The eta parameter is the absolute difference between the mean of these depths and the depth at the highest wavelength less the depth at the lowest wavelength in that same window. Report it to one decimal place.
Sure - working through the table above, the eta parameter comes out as 0.7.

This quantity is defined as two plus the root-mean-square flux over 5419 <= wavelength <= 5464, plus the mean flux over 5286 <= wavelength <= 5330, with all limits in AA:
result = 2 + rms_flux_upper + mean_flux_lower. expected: 32.9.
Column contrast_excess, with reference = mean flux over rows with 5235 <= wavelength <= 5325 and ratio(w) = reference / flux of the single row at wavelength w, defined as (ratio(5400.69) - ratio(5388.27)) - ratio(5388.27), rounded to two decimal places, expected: -1.01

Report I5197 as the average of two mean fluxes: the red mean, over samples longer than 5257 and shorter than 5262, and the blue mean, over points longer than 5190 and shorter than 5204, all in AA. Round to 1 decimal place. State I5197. 16.1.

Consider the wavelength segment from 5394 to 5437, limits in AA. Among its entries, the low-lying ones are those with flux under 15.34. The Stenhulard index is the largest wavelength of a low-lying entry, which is 5435.62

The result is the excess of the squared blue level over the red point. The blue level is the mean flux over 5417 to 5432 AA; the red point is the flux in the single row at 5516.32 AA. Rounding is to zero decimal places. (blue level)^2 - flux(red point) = 223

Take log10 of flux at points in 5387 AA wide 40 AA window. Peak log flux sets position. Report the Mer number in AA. 5375.87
